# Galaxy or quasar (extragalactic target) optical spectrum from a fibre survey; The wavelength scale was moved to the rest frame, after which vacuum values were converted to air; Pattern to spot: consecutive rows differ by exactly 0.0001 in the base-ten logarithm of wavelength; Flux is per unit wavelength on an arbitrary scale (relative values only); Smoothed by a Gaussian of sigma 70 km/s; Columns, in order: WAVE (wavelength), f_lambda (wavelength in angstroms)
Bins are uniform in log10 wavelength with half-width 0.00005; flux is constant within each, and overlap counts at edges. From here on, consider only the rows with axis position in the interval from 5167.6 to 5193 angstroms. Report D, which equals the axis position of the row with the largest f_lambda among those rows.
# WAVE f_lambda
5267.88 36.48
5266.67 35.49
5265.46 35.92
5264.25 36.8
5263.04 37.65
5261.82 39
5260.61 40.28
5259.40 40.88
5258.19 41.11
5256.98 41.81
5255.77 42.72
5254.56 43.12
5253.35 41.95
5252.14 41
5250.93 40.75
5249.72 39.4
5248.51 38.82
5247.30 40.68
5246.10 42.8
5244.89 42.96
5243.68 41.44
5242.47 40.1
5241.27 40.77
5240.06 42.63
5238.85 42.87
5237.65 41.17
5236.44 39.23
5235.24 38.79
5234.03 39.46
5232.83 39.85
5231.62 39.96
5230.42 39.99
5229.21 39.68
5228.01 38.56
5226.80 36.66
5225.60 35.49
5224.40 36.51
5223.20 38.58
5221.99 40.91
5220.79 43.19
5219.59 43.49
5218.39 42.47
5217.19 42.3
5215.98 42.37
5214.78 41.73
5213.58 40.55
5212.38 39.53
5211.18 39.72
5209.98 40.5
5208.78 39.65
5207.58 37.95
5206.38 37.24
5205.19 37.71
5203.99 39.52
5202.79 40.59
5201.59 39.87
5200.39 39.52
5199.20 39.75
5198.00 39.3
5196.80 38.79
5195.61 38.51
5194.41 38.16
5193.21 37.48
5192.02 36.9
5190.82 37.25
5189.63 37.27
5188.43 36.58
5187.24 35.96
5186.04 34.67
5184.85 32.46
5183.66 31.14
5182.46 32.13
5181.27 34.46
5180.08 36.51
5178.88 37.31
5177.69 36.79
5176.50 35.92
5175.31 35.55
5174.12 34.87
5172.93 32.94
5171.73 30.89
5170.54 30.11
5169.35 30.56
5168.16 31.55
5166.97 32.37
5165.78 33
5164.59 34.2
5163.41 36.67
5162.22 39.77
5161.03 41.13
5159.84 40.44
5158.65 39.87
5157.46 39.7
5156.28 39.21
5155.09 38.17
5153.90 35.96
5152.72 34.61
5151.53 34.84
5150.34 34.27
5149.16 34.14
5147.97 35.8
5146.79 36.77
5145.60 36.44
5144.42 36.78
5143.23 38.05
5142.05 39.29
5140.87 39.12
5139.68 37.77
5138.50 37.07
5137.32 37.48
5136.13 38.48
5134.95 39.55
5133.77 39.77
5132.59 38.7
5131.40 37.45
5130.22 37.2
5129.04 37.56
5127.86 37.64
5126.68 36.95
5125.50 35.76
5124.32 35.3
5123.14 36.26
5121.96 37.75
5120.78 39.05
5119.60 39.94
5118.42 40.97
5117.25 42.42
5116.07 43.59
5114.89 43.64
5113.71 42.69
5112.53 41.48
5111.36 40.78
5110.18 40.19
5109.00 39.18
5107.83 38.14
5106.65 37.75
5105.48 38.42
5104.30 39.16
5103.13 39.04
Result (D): 5178.88 angstroms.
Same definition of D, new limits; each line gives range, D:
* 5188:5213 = 5202.79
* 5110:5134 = 5114.89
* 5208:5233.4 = 5219.59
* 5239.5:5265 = 5254.56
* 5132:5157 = 5133.77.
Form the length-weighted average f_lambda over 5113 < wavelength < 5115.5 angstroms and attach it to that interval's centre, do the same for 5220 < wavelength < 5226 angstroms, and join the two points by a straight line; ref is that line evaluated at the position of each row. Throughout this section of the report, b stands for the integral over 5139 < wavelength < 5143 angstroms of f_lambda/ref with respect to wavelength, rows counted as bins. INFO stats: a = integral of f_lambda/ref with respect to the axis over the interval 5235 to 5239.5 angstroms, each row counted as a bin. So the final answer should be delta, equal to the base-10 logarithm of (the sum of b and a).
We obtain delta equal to 0.92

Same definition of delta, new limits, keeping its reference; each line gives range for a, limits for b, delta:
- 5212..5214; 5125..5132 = 0.91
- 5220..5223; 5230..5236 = 0.97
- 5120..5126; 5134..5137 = 0.90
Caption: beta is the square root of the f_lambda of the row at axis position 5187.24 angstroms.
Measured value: 6.00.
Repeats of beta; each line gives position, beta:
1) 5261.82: 6.24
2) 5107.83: 6.18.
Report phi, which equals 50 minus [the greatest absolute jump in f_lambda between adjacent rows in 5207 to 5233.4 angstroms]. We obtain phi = 47.7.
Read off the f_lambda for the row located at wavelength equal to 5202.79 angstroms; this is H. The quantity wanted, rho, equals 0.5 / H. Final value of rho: 0.0123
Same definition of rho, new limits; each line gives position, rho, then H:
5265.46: 0.0139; 35.92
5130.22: 0.0134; 37.2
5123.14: 0.0138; 36.26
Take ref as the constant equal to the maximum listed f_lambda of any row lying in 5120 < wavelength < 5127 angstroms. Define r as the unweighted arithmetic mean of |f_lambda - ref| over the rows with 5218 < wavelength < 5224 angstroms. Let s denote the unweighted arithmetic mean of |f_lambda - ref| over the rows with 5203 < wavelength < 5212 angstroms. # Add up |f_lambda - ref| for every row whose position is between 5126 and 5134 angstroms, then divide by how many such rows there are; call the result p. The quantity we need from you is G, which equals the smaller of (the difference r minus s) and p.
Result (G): 1.4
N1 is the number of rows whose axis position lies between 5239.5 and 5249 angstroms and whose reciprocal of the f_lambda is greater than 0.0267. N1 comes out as 0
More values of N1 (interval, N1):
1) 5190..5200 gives 2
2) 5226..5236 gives 1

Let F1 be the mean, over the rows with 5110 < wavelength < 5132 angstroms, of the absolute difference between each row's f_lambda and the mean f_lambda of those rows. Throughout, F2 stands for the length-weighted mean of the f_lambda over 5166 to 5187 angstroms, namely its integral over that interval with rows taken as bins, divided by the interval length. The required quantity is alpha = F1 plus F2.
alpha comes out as 35.9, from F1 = 2.3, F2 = 33.6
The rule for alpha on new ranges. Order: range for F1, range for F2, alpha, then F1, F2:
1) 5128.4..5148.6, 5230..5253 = 41.6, 1.0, 40.7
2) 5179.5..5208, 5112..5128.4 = 41.4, 1.9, 39.5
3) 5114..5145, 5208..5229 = 41.8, 1.7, 40.1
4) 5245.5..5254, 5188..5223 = 40.6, 1.0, 39.6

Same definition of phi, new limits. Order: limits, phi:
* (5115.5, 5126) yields 48.5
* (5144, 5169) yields 46.9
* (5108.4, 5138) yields 48.5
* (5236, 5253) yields 47.9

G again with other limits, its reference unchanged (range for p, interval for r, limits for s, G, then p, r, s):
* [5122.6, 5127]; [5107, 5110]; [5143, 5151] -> -2.5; 3.0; 0.5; 3.0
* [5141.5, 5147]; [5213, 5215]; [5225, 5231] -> 0.5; 1.7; 2.1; 1.6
